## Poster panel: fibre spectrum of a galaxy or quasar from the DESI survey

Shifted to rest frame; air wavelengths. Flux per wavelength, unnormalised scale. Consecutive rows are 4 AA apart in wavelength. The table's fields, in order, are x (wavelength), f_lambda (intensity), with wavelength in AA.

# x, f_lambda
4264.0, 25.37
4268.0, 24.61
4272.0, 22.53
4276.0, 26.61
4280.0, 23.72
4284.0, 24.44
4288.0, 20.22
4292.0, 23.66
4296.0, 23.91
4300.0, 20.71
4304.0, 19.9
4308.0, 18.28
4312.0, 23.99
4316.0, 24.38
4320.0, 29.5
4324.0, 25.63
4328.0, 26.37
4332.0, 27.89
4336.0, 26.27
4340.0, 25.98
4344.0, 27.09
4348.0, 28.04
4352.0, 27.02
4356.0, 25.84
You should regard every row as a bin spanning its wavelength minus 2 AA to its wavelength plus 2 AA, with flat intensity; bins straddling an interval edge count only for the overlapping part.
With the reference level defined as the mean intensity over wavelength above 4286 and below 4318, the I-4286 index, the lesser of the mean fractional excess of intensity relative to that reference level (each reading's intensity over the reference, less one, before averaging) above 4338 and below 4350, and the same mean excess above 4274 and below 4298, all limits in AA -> 0.09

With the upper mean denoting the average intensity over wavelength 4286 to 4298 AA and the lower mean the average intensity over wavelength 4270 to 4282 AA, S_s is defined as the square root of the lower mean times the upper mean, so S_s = 23.4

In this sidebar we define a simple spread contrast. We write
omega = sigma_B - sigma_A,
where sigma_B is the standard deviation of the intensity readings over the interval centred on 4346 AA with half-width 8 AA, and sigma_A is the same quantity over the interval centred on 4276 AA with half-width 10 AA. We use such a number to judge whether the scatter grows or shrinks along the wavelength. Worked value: -0.6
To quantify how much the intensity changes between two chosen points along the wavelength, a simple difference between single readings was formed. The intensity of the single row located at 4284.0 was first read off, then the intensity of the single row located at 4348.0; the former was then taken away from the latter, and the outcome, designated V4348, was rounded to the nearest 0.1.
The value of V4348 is 3.6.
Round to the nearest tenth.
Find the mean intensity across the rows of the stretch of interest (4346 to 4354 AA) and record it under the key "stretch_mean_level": 27.5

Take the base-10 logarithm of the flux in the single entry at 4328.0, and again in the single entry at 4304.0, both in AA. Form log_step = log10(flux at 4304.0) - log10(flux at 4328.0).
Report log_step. -0.12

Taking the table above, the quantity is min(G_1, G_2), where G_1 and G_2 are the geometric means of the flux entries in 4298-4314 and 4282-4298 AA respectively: 20.6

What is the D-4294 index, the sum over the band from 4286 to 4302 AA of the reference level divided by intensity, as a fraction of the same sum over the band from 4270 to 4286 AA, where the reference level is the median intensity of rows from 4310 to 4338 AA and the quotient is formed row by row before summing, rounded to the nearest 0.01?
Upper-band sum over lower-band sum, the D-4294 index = 1.10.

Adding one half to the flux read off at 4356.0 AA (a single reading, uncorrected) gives 26.3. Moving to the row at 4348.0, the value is 28.5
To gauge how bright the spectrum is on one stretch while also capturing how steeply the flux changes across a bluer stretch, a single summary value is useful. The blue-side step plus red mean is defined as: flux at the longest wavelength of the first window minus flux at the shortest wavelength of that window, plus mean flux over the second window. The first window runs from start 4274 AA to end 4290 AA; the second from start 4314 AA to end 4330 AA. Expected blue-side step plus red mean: 20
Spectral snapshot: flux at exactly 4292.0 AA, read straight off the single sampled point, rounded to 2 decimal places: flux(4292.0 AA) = 23.66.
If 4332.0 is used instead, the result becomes 27.89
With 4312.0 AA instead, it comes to 23.99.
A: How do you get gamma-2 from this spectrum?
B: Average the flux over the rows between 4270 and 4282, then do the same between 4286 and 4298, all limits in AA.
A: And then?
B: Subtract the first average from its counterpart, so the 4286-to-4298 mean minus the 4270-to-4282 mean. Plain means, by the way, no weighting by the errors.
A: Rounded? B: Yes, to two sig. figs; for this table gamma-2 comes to -1.7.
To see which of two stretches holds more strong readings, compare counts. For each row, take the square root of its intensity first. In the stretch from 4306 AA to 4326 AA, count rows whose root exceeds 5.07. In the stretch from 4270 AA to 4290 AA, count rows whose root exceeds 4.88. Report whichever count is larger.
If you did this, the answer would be 2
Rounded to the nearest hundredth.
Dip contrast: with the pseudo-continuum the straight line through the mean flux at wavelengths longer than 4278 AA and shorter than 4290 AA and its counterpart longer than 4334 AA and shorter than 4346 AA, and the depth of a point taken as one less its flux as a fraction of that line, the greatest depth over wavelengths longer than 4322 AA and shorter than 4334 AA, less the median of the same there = 0.02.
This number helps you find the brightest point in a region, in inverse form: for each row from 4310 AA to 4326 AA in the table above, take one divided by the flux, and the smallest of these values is 0.0339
